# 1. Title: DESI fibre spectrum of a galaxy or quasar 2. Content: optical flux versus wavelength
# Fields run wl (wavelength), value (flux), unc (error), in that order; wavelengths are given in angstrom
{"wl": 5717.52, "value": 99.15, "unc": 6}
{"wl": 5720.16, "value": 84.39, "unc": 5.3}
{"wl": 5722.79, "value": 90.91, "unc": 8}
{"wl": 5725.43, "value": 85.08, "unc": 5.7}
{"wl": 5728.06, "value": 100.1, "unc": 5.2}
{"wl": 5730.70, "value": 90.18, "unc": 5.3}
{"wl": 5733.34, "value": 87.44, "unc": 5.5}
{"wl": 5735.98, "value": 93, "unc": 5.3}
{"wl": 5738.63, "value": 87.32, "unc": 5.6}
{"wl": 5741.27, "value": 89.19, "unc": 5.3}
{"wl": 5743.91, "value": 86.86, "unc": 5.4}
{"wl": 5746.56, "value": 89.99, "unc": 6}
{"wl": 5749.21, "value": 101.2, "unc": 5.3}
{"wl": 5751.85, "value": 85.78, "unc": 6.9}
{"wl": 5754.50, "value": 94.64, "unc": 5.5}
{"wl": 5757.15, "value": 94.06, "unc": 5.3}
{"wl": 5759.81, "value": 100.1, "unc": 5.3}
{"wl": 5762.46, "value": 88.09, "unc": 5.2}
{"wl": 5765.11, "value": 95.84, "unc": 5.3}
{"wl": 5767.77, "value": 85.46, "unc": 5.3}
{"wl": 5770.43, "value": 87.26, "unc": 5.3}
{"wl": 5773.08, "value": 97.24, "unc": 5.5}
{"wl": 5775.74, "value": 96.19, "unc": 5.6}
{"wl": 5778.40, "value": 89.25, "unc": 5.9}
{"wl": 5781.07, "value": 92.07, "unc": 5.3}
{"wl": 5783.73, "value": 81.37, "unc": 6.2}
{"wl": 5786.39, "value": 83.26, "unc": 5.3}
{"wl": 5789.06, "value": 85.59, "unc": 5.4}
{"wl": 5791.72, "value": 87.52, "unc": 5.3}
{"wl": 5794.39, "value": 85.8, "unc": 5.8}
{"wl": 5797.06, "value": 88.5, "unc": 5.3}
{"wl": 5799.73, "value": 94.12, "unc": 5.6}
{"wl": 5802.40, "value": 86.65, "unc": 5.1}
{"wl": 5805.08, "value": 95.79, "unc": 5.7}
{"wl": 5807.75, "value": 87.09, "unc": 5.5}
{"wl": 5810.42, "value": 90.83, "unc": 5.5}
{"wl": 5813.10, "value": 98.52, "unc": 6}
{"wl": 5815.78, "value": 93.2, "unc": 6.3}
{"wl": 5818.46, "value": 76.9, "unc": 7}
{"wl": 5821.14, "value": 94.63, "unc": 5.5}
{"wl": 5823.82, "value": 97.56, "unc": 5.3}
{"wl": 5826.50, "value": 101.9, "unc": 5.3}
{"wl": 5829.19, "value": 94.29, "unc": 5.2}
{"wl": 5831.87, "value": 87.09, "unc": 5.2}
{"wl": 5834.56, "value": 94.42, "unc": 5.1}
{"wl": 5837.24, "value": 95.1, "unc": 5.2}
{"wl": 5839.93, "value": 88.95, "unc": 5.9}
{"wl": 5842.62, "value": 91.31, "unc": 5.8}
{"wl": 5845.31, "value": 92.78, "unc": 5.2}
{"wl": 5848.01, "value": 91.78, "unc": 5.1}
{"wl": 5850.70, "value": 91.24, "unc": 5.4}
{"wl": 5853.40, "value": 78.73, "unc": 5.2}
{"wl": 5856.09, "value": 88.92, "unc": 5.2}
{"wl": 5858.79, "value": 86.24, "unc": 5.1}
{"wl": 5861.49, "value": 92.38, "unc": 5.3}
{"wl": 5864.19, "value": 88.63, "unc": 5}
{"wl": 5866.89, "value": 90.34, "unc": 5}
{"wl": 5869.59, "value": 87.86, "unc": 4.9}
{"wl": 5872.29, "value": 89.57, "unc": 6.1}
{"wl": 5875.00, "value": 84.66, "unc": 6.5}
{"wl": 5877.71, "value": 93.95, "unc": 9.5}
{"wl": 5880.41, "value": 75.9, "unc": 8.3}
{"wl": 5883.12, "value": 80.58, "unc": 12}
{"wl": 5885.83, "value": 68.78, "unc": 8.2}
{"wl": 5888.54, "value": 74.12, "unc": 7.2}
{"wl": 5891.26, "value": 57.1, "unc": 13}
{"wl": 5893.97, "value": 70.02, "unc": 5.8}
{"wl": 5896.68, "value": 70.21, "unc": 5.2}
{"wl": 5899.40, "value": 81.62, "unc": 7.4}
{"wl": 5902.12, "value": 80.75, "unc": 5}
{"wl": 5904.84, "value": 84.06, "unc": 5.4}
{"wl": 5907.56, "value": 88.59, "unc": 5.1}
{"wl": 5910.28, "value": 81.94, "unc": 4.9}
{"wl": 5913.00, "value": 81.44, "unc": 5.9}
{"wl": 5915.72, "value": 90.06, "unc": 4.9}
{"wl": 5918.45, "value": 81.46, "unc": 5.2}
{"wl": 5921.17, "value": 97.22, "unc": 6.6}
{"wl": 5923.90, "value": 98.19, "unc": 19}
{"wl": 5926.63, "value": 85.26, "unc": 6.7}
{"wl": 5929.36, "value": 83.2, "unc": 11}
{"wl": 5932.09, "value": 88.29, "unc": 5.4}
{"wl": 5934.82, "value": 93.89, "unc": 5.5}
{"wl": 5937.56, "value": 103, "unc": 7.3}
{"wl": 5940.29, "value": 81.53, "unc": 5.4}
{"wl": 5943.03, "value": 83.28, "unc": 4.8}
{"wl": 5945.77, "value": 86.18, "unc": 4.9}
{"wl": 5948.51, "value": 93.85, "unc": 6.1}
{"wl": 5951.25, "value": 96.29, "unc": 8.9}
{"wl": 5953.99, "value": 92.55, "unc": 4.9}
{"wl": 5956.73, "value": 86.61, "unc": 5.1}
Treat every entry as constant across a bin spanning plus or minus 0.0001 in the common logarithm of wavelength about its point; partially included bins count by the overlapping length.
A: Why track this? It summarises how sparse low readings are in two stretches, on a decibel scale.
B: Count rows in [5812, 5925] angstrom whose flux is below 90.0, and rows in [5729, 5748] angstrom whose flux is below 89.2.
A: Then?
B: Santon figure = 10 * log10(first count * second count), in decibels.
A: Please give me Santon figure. 19.8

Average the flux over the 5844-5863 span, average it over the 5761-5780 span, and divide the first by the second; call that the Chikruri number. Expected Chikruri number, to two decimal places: 0.97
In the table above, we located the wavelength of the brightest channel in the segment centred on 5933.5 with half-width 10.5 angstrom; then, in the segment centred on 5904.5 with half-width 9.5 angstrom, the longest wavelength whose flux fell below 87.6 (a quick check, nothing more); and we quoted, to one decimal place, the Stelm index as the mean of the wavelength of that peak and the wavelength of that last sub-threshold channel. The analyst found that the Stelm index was 5925.3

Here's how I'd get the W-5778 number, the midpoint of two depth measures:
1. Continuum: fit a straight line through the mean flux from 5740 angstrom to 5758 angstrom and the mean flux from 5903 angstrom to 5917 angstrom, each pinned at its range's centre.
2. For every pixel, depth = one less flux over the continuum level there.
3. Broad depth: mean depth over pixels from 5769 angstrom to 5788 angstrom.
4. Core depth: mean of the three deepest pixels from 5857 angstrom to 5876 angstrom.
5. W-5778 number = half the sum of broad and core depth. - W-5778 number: 0.009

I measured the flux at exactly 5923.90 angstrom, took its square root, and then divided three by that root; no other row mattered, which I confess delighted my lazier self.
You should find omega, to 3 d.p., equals 0.303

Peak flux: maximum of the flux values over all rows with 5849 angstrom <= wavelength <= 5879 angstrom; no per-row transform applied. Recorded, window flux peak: 93.95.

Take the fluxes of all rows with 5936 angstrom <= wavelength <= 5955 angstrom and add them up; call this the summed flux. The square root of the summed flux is 25.2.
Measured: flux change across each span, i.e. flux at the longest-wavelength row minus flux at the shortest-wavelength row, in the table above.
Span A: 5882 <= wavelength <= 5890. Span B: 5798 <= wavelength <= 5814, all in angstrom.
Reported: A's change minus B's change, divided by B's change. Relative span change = -2.5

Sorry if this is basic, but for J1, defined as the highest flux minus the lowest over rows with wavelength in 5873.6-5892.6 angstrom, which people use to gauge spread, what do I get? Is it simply 37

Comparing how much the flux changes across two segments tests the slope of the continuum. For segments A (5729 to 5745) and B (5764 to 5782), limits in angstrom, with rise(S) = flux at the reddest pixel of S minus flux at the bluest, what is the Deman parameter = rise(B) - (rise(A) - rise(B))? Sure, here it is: -4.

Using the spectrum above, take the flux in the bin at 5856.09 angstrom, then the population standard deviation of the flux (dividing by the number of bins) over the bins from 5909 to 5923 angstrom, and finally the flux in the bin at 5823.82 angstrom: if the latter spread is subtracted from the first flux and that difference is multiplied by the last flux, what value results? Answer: 8059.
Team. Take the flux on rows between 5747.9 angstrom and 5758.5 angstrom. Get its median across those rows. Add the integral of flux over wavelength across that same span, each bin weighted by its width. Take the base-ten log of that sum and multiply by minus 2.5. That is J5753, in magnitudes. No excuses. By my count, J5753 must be -7.59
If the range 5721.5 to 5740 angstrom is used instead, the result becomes -8.12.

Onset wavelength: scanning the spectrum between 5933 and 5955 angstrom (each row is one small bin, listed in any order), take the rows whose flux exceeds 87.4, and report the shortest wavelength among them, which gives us 5934.82 angstrom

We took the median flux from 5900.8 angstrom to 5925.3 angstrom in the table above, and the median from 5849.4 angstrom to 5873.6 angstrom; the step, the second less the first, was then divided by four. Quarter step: 1.2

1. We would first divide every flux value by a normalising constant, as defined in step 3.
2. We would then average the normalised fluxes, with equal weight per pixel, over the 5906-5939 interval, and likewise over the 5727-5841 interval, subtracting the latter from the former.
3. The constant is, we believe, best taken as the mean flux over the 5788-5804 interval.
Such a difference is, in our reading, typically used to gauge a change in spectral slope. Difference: -0.020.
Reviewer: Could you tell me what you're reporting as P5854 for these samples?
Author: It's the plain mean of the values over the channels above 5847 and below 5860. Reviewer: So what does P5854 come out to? 87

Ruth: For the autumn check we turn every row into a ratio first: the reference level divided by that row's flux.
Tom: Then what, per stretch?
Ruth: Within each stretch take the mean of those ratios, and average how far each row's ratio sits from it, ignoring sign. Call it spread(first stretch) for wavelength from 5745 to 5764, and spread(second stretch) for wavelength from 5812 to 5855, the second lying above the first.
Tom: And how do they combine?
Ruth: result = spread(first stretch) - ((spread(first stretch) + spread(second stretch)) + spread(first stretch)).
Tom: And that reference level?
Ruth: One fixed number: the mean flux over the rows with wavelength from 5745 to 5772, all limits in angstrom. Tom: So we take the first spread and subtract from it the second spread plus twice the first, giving -0.10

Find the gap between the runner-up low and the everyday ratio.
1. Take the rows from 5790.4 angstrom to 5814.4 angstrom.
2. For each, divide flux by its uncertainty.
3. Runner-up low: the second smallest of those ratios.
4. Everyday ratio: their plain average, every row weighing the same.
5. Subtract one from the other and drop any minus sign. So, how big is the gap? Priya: 1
